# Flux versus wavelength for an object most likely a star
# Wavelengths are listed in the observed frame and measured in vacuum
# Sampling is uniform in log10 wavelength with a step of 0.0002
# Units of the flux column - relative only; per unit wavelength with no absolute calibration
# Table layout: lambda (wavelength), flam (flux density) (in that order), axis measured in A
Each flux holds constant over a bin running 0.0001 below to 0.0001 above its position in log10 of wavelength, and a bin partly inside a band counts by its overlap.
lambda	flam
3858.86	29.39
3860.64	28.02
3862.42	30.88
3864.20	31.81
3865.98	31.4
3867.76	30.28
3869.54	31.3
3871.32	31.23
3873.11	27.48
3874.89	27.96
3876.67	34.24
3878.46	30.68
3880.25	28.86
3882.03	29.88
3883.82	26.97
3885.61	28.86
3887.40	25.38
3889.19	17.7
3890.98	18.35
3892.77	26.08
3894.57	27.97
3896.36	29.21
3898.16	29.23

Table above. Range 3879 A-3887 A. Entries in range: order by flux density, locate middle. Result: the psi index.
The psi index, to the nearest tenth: 28.9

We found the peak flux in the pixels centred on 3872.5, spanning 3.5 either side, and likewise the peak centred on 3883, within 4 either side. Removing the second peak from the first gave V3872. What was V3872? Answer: 1.4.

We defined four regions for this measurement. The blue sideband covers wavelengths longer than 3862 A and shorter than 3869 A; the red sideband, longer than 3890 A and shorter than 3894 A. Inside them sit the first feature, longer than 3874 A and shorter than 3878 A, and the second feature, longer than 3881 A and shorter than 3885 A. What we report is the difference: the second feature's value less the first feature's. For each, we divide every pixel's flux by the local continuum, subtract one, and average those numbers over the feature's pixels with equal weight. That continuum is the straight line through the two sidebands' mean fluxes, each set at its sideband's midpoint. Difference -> 0.00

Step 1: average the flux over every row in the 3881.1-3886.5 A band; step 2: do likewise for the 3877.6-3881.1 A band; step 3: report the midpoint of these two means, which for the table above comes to 29.2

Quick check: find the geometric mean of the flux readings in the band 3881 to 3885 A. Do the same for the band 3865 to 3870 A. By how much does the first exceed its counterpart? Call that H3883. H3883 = -2.6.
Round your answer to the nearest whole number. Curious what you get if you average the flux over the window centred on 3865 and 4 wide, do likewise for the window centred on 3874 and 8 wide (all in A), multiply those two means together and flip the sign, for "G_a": -955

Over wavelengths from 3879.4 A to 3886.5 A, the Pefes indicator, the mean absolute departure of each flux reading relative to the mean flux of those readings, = 0.8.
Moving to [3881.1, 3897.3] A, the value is 3.4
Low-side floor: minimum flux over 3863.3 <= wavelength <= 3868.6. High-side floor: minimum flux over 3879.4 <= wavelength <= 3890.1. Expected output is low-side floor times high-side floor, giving 536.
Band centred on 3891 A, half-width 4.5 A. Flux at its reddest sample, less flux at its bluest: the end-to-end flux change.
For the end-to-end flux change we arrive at 3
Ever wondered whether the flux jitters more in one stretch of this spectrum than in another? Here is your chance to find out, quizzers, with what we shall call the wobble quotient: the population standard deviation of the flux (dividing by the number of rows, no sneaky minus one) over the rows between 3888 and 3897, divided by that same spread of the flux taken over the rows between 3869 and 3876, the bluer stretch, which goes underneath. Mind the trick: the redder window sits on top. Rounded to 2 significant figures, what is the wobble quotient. 2.7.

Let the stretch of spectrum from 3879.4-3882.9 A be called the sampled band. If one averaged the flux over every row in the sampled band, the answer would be 29.4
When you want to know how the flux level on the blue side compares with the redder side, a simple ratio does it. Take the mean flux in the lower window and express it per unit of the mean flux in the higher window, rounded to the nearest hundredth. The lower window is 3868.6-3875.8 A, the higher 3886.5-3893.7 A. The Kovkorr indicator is 1.35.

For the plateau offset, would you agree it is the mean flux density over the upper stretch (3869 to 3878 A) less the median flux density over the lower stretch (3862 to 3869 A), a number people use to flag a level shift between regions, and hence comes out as -0.7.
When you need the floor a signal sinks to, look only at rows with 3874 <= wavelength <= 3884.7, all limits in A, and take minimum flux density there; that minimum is 26.97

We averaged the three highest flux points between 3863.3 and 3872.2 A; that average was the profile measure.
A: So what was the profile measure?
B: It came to 31.5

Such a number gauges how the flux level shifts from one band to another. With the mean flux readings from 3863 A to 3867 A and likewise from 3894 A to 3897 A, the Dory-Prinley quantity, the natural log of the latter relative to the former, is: -0.10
